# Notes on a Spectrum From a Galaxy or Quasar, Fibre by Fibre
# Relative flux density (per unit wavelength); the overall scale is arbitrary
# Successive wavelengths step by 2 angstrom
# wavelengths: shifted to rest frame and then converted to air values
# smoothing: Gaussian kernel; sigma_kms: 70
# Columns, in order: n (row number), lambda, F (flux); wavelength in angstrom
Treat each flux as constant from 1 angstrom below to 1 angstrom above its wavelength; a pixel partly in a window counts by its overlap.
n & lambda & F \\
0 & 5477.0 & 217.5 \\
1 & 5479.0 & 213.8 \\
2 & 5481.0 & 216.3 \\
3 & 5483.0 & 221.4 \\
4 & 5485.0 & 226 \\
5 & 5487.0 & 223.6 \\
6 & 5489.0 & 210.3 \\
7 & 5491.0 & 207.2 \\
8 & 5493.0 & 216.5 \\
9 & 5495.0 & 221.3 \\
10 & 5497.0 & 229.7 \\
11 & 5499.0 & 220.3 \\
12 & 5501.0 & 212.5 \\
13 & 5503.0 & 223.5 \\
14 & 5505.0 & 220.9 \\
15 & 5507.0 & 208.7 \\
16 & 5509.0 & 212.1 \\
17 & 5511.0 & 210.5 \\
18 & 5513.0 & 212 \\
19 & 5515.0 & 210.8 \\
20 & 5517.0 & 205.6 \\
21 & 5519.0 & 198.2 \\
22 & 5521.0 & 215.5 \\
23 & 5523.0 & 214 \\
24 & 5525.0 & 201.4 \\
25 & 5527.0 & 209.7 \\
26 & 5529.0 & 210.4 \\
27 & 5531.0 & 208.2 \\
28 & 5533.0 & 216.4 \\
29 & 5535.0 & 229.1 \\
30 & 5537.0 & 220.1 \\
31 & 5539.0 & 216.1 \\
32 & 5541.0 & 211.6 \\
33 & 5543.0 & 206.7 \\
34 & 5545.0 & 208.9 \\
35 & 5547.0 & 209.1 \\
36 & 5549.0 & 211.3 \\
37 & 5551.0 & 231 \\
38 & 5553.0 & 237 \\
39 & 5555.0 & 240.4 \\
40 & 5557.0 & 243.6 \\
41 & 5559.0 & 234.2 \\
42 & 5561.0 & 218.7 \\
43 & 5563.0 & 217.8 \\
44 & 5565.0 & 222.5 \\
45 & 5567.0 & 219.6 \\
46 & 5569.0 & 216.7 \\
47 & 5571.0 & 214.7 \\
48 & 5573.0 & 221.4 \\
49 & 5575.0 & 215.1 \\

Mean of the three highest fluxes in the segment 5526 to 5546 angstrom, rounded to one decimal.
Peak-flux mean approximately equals 221.9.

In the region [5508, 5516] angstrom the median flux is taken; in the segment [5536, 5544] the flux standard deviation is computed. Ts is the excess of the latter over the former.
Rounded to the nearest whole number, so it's -206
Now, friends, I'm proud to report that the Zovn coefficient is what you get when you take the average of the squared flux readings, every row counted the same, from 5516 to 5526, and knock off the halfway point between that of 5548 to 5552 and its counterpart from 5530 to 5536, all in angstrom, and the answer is -5409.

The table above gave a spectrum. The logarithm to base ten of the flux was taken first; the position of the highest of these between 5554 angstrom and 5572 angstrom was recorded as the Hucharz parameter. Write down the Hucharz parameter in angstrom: 5557.0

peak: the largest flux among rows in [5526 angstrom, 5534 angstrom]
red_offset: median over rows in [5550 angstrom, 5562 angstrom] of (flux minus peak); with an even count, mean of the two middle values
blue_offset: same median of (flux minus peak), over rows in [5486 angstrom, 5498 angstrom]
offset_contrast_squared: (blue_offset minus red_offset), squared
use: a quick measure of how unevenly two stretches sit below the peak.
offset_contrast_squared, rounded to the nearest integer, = 279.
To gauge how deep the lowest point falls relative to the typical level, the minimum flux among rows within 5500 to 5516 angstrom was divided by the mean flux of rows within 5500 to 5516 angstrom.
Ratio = 0.976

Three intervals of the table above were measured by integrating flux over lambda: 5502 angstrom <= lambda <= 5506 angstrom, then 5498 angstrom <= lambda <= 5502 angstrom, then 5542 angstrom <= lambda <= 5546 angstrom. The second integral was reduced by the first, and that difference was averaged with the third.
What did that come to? 404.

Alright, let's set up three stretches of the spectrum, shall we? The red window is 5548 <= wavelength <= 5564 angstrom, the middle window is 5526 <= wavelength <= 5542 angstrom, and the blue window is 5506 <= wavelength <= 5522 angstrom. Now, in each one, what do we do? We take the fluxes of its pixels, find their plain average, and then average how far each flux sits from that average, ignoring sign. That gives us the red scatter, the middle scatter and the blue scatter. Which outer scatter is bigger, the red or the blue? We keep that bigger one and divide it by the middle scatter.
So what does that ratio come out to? 1.9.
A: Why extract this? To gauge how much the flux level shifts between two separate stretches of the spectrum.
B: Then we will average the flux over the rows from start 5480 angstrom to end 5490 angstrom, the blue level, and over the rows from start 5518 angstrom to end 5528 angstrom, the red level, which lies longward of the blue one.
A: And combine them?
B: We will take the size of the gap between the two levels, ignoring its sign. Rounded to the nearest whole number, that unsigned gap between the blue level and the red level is 12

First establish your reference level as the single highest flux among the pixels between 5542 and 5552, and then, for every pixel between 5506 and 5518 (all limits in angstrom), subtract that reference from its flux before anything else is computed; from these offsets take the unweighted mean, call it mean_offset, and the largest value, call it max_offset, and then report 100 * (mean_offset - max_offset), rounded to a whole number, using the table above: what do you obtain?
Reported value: -215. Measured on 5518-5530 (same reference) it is -730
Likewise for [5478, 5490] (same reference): -743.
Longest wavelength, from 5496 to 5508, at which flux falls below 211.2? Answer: 5507.0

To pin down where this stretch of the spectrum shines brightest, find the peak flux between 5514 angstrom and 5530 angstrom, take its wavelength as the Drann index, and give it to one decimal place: 5521.0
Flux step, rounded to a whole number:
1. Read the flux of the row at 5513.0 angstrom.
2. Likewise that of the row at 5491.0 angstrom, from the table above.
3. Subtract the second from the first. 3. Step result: 5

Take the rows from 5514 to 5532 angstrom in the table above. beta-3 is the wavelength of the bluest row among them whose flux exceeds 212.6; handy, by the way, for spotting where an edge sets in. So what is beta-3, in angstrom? 5521.0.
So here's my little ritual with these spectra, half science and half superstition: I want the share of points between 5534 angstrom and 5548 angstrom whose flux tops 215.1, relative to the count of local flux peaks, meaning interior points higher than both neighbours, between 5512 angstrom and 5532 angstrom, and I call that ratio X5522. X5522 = 0.2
